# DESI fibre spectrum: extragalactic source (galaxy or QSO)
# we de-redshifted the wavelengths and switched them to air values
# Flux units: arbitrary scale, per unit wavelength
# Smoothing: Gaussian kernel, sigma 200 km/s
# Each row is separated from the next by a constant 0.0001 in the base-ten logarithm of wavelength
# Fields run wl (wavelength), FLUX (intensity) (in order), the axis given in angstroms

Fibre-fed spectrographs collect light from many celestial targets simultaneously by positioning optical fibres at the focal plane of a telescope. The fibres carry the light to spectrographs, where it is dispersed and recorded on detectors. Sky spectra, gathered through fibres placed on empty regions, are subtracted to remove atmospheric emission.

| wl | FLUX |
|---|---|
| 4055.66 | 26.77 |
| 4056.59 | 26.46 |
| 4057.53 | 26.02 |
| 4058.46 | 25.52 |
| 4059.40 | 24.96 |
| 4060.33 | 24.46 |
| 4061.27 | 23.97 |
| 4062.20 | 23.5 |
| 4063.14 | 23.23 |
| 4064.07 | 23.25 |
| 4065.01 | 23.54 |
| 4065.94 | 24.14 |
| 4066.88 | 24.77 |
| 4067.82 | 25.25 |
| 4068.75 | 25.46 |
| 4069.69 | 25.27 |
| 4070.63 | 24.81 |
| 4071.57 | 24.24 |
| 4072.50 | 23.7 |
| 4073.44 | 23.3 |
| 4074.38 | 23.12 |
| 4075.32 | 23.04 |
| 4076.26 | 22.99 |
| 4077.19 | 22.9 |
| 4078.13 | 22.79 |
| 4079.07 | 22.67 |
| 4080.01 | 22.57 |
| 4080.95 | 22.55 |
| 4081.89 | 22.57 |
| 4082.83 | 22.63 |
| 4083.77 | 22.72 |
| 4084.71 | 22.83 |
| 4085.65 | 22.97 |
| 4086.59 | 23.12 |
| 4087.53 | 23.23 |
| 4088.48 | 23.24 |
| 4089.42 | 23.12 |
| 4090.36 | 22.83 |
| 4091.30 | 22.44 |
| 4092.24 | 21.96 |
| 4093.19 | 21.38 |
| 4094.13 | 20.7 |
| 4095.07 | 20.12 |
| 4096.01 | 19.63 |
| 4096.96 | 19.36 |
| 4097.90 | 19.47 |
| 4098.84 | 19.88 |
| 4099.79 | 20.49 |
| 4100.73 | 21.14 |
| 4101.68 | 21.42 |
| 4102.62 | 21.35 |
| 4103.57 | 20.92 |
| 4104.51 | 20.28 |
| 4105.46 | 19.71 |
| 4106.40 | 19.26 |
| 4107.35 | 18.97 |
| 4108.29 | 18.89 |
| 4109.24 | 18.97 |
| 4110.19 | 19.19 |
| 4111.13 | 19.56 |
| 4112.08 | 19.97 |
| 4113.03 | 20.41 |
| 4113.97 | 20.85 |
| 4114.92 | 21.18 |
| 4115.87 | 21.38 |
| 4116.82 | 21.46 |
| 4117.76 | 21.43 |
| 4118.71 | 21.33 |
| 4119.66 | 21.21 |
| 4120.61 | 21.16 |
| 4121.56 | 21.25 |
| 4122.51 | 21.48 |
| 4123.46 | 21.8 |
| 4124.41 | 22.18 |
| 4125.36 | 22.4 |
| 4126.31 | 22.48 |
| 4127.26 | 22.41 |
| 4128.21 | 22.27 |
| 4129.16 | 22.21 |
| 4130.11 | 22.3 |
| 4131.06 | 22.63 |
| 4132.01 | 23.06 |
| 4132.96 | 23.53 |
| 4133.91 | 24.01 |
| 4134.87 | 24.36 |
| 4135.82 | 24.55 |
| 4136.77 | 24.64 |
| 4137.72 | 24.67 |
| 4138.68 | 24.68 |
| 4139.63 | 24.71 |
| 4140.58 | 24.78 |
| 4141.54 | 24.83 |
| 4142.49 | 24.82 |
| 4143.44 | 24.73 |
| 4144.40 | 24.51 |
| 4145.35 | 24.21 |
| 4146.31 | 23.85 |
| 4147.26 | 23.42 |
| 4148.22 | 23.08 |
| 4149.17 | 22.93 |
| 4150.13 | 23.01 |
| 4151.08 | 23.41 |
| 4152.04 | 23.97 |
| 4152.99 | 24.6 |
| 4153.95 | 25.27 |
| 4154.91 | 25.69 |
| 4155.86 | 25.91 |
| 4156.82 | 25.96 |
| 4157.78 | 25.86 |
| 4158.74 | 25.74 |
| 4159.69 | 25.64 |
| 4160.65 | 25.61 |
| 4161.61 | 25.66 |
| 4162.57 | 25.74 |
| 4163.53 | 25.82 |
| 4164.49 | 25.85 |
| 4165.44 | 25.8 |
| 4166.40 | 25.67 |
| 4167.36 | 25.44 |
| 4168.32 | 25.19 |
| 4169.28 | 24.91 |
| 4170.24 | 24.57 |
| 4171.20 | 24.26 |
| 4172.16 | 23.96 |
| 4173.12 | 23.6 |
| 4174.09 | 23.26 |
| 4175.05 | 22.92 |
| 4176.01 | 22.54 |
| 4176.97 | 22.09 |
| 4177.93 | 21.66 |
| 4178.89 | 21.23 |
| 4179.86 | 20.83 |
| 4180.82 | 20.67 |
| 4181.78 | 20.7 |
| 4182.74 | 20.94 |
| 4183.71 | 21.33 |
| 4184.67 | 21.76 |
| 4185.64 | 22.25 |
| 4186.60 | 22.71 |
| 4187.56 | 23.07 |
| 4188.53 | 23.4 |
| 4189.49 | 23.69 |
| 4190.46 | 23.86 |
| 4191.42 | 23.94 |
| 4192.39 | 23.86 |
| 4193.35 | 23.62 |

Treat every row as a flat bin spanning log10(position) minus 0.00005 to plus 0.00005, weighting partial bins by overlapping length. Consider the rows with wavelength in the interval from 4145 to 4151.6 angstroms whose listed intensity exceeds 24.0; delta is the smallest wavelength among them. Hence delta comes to 4145.35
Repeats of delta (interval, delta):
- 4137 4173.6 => 4137.72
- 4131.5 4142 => 4133.91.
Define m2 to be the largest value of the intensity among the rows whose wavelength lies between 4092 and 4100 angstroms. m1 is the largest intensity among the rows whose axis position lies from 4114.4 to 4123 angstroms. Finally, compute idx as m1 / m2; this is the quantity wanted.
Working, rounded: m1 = 21.48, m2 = 21.96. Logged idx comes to 0.98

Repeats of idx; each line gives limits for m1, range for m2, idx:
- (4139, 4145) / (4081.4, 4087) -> 1.07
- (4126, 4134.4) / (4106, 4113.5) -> 1.18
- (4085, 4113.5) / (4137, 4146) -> 0.94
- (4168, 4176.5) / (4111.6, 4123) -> 1.17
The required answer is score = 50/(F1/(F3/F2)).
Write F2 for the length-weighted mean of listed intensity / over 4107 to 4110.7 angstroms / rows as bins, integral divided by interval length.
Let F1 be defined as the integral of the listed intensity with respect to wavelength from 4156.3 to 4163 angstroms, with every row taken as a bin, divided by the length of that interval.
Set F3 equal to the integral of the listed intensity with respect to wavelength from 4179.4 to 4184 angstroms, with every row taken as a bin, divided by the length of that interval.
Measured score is 2.1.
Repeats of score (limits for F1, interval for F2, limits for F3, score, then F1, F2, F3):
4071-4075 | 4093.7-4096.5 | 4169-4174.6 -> 2.5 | 23.6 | 20.1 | 24.0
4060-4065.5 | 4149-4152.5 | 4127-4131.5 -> 2.0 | 23.7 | 23.3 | 22.4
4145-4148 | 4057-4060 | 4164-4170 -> 2.1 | 23.7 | 25.5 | 25.5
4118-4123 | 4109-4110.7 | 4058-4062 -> 3.0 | 21.3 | 19.1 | 24.6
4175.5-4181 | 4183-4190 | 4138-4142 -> 2.5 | 21.6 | 22.5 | 24.7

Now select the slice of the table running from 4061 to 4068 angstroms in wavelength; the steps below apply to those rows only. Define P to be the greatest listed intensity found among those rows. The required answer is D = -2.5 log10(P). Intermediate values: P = 25.25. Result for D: -3.51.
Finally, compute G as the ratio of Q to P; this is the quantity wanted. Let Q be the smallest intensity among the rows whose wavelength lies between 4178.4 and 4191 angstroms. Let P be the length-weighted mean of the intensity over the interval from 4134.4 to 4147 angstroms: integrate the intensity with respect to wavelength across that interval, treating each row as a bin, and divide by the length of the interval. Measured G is 0.84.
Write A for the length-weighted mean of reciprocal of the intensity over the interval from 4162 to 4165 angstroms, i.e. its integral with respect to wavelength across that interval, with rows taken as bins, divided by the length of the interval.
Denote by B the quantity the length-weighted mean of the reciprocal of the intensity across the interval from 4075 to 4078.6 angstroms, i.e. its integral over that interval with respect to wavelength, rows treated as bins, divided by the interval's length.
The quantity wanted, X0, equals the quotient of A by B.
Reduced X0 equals 0.89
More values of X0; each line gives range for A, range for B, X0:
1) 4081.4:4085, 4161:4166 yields 1.14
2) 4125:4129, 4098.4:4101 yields 0.91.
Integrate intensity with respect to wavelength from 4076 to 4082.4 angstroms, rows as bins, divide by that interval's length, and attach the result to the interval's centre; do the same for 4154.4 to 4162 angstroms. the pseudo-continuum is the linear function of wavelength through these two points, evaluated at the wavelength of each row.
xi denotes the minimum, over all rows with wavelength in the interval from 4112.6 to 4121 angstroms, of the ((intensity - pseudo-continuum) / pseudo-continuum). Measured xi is -0.15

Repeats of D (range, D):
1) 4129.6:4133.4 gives -3.43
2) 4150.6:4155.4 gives -3.52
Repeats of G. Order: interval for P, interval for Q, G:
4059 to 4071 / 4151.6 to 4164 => 0.98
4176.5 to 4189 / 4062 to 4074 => 1.07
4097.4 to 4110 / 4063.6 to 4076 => 1.15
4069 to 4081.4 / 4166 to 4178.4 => 0.93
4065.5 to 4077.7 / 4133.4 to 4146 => 1.00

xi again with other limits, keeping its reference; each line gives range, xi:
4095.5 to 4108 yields -0.20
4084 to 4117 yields -0.21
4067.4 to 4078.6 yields 0.00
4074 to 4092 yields -0.03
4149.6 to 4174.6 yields -0.12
